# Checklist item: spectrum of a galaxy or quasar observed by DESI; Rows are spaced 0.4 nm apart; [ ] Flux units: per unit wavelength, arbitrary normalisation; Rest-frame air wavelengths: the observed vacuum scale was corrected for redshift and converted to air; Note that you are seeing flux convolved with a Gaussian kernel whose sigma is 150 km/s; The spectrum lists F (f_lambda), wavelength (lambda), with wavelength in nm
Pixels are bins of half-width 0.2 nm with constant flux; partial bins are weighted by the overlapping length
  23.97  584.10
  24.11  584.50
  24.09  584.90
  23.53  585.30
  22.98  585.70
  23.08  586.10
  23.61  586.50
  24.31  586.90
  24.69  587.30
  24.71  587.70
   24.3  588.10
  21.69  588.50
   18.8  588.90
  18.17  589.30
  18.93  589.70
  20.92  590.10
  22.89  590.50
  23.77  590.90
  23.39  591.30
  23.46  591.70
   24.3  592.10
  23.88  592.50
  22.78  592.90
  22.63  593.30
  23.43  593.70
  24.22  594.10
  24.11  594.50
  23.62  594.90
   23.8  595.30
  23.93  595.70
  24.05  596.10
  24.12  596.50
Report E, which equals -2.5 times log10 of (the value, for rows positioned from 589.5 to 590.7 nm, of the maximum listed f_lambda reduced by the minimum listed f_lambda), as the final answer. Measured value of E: -1.5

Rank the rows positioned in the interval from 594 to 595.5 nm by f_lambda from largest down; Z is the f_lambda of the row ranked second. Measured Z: 24.11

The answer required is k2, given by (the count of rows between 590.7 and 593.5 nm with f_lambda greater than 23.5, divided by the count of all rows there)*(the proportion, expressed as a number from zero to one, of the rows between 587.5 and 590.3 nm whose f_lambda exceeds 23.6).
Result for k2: 0.122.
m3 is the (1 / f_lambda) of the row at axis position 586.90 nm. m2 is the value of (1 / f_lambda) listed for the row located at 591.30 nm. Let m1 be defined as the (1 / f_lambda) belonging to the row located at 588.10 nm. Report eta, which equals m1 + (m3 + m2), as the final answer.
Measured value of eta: 0.125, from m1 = 0.0412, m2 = 0.0428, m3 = 0.0411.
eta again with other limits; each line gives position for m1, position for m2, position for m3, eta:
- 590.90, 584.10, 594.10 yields 0.125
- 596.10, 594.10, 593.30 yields 0.127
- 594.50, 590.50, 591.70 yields 0.128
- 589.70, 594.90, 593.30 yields 0.139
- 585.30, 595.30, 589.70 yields 0.137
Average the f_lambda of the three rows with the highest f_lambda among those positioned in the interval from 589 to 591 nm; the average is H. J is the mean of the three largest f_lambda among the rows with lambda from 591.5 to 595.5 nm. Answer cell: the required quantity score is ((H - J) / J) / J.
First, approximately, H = 22.5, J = 24.2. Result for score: -0.003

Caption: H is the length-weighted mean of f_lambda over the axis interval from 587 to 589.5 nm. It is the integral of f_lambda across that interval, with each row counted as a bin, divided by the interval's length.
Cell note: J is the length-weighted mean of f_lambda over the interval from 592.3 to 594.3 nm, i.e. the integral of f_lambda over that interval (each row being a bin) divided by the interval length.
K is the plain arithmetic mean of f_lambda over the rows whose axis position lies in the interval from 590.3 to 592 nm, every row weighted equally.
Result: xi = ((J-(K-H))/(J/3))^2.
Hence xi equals 8.1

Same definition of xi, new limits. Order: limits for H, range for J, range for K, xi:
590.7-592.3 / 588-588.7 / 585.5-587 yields 9.2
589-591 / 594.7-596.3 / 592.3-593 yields 7.1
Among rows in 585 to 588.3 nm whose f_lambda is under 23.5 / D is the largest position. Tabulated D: 586.10 nm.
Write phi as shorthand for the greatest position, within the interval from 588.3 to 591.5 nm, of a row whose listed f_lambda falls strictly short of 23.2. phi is 590.50 nm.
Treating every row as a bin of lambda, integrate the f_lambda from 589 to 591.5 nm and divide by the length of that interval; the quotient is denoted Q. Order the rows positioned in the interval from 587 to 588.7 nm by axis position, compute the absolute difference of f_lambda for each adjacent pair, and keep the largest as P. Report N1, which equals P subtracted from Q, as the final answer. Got 18.6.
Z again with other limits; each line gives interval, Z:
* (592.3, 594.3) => 23.88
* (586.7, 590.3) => 24.69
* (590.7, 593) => 23.88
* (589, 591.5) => 23.39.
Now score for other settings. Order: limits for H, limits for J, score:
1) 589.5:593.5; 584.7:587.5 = -0.001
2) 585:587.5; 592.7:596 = 0.000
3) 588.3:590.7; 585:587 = -0.003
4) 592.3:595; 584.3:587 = 0.000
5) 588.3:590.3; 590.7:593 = -0.006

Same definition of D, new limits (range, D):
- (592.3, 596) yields 593.70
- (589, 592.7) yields 591.70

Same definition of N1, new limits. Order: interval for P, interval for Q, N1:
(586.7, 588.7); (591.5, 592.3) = 21.3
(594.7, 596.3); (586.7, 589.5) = 22.2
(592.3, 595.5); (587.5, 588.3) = 23.4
